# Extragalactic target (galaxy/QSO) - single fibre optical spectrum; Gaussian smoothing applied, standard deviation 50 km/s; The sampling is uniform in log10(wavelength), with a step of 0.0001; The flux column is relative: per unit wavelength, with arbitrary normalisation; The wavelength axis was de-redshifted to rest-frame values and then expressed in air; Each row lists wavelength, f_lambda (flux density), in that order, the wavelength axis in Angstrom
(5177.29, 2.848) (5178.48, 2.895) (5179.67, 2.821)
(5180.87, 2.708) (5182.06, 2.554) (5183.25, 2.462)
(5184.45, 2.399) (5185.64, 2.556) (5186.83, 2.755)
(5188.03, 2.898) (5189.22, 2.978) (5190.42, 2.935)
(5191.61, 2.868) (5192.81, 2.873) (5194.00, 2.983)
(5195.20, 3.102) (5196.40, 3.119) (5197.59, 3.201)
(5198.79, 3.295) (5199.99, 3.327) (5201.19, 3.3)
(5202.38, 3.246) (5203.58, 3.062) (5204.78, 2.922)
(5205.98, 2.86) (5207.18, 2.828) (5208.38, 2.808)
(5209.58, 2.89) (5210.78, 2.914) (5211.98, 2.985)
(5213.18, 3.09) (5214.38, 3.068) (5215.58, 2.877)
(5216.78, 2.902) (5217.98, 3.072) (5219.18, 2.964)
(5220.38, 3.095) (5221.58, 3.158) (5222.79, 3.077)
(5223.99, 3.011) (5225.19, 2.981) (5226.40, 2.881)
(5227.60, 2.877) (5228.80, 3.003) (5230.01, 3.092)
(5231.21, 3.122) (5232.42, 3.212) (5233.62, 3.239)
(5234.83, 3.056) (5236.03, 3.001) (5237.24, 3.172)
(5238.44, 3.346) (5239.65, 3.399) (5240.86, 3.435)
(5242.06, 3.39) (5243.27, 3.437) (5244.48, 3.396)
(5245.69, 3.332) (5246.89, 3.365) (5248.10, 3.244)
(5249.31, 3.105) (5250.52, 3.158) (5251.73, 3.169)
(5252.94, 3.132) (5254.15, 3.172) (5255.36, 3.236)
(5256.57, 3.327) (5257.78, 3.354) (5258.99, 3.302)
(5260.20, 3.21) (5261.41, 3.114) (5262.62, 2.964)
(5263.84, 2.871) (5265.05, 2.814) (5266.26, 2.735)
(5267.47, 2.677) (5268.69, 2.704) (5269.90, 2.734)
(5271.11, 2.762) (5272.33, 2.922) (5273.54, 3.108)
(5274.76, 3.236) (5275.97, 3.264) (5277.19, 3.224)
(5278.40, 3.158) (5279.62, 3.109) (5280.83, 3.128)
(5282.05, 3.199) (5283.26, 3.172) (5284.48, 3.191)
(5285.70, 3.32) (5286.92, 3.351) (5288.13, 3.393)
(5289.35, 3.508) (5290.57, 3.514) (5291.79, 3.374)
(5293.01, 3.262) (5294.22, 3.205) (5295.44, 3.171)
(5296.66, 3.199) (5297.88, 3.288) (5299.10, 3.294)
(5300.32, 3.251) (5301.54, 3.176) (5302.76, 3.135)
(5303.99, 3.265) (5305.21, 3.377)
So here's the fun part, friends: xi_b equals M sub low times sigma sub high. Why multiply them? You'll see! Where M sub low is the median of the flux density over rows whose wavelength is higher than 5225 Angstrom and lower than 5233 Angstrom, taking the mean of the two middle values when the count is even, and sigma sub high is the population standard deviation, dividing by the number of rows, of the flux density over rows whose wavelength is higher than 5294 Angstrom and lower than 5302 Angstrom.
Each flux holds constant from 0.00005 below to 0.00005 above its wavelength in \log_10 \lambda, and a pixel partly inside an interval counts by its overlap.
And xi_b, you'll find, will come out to 0.14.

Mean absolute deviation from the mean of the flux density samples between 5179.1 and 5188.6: 0.15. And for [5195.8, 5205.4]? 0.11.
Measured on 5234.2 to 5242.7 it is 0.15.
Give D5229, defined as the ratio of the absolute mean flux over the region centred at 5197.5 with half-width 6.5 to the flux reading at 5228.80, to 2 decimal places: 1.04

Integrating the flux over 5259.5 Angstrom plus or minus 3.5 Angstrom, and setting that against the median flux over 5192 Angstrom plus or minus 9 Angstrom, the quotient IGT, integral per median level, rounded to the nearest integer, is 8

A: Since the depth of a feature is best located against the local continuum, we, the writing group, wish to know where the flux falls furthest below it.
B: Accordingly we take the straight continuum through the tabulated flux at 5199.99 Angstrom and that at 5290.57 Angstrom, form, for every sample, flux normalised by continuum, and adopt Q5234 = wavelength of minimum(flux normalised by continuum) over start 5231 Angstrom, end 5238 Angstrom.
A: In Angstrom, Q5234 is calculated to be 5236.03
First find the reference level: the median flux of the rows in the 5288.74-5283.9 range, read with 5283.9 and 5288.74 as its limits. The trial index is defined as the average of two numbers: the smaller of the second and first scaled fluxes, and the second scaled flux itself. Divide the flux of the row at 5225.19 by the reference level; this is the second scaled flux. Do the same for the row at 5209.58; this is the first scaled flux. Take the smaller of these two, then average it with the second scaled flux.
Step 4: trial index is 0.88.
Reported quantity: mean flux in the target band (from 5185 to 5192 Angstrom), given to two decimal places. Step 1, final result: 2.83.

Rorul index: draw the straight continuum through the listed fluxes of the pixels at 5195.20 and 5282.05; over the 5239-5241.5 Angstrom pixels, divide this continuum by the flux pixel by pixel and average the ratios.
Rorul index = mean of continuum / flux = 0.92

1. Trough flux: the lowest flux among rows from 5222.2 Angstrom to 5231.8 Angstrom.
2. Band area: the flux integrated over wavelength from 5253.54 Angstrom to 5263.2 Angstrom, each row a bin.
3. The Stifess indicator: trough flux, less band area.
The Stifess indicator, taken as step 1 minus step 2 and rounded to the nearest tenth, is -28.2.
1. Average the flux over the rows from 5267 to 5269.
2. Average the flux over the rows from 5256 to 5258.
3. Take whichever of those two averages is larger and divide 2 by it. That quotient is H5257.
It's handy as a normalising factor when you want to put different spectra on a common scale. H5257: 0.599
